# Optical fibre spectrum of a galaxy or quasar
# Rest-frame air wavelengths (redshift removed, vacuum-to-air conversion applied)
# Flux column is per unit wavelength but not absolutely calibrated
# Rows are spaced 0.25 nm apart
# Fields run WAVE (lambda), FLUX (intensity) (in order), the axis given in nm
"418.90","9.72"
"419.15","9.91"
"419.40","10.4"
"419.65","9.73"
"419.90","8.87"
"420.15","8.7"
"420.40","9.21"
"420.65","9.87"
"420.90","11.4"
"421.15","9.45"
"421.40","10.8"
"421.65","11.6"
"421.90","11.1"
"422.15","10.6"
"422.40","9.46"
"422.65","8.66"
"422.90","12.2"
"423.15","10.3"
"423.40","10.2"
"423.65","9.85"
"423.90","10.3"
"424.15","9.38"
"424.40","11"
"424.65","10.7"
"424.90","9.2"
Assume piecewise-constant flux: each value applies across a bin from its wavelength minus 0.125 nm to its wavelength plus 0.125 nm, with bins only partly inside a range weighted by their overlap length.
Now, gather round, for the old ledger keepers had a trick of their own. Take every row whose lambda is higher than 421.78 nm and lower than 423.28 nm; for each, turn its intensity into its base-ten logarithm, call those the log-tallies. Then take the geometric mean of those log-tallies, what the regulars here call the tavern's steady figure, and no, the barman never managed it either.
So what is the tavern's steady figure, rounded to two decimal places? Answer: 1.01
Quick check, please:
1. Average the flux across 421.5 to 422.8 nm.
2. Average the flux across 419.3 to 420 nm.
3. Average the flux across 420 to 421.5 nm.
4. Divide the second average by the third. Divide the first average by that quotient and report 10.5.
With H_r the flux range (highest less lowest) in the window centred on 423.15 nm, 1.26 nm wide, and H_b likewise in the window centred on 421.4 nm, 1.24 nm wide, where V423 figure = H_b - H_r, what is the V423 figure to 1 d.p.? -1.4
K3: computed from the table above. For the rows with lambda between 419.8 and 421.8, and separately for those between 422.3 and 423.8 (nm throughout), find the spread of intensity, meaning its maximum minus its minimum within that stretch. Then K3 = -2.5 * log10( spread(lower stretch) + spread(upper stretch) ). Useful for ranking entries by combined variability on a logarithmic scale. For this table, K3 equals -2.0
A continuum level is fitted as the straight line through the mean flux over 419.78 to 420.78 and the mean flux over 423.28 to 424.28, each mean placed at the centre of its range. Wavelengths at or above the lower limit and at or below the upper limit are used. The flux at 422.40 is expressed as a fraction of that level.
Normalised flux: 0.98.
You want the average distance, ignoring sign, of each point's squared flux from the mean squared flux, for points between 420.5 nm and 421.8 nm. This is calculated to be 16.2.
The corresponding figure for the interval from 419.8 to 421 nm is 16.3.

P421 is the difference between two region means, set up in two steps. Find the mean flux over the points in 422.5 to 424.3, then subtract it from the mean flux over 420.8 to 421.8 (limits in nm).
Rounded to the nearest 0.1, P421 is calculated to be 0.7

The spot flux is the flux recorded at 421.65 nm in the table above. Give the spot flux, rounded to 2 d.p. 11.60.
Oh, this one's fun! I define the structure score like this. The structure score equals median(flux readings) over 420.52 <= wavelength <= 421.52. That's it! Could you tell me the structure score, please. 10.3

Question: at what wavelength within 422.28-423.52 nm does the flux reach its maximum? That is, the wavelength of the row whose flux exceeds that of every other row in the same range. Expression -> 422.90 nm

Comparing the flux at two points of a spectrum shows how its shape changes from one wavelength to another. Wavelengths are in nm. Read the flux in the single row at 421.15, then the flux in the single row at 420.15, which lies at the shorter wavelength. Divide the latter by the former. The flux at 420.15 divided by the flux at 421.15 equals 0.92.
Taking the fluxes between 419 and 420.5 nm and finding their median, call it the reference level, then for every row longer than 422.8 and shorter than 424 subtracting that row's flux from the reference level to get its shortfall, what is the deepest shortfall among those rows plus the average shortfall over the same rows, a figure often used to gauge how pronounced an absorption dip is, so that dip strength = -1.5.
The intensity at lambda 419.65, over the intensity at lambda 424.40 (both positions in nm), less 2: -1.12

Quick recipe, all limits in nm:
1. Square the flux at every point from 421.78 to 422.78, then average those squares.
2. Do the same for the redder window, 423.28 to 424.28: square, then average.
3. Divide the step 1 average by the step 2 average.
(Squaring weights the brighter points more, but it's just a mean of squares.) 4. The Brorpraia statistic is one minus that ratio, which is -0.01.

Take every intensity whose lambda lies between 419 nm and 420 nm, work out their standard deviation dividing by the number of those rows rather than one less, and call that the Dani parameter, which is 0.6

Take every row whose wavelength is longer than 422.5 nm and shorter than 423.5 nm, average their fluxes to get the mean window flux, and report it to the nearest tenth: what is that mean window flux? 10.3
